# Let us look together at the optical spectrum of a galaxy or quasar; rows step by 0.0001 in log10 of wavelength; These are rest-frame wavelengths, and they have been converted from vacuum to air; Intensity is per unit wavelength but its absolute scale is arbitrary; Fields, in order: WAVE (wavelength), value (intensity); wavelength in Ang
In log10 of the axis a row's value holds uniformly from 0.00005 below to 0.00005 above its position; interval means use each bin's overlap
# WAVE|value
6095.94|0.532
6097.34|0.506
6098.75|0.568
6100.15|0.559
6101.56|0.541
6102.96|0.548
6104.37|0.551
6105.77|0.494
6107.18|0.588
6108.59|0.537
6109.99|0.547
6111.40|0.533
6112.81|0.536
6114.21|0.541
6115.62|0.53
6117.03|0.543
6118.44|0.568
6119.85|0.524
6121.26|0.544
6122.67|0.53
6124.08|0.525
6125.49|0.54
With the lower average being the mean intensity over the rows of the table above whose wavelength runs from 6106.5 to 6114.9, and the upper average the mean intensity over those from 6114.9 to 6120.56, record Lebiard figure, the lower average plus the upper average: 1.088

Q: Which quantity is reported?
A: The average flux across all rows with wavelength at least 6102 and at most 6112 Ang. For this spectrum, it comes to 0.543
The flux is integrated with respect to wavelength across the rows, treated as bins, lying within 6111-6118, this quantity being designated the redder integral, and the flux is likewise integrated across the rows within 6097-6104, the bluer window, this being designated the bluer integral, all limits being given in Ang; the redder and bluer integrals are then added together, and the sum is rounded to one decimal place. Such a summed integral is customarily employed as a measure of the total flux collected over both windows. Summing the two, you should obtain 7.6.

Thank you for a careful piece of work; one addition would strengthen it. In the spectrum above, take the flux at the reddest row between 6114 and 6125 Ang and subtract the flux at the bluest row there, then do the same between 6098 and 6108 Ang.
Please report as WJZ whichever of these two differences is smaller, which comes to -0.016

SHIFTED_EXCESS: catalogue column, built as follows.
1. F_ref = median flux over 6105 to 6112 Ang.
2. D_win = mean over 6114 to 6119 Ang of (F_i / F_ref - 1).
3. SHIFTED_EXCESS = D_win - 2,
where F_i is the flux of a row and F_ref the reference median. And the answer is -1.98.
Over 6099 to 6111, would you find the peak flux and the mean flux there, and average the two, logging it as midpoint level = 0.567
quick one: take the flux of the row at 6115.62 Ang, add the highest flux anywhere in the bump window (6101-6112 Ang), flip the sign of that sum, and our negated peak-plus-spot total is -1.12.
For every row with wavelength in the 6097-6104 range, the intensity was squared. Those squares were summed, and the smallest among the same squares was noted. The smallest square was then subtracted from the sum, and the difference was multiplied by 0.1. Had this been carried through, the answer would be 0.12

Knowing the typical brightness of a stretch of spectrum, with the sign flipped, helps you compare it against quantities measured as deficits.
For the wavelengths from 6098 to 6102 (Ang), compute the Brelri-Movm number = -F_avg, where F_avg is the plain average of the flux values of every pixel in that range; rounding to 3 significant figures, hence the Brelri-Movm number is -0.556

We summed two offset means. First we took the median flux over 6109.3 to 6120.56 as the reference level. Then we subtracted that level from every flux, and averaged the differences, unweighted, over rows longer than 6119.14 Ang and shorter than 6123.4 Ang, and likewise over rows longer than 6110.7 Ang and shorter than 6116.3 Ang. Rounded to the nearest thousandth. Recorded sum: -0.009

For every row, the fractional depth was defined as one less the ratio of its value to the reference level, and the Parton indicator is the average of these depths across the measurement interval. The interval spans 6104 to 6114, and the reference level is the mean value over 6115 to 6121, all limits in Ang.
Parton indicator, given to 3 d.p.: 0.001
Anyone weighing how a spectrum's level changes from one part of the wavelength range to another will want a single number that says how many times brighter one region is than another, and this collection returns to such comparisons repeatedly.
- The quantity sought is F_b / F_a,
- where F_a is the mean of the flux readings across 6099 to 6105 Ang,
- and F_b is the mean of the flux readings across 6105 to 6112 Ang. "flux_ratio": 0.98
